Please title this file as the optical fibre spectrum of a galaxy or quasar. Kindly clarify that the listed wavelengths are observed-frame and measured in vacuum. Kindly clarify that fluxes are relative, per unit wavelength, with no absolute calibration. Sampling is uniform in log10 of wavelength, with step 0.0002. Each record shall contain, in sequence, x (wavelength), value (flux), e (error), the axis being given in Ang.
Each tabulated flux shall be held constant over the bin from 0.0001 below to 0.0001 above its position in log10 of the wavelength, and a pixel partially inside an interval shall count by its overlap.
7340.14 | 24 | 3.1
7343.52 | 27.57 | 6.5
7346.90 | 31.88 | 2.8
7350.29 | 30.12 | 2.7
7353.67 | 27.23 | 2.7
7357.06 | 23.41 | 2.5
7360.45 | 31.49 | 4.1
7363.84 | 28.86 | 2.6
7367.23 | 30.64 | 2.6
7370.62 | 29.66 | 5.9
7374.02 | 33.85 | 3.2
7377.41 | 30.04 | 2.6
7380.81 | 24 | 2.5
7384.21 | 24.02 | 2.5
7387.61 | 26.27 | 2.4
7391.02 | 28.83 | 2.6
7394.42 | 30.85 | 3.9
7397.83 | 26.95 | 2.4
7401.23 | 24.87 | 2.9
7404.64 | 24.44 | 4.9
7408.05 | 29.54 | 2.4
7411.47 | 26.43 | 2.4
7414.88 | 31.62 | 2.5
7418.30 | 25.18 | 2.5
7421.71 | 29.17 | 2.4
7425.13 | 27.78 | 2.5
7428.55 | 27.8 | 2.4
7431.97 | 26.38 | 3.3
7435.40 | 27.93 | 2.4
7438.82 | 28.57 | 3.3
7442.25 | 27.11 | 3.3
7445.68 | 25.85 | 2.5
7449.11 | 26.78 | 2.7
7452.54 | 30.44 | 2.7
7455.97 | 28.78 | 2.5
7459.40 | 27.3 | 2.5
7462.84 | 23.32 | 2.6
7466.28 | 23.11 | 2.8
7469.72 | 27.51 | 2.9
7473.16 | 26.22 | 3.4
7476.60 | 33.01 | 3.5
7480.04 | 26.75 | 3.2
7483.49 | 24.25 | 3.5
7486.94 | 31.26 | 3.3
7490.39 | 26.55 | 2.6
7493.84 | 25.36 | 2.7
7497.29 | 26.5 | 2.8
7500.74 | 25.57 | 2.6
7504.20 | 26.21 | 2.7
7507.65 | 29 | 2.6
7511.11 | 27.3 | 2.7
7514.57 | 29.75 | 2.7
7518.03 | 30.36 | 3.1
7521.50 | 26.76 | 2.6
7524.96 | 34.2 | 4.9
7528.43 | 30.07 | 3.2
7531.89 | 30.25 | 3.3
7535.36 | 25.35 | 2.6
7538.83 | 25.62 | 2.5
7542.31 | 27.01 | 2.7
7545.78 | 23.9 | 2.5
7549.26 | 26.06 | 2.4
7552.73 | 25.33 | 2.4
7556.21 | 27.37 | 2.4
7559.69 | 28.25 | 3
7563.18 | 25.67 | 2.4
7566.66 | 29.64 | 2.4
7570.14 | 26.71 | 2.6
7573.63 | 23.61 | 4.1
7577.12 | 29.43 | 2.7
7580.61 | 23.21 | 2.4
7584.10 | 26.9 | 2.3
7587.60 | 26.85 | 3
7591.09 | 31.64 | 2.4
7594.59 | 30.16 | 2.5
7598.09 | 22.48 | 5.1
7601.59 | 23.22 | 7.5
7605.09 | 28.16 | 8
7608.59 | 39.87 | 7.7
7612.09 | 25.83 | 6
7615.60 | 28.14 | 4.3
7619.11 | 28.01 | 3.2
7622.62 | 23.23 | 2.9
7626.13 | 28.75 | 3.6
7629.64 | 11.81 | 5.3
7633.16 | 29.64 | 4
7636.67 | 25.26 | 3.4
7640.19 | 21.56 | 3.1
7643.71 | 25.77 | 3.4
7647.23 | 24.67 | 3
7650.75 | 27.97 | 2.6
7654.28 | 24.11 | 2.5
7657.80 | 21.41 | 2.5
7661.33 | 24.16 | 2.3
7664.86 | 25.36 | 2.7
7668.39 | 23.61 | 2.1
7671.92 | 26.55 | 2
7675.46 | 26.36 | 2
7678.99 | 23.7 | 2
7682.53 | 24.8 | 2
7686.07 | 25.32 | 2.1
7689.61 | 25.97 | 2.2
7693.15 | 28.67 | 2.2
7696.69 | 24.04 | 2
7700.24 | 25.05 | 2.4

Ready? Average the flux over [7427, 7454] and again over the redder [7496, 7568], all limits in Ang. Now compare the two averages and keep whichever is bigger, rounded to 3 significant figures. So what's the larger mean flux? 27.6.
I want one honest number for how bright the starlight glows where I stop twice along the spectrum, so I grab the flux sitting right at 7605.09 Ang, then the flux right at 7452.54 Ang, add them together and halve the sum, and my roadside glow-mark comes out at 29.3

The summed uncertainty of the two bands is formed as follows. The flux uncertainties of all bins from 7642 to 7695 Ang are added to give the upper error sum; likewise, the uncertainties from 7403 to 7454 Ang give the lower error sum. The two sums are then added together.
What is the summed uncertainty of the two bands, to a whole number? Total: 78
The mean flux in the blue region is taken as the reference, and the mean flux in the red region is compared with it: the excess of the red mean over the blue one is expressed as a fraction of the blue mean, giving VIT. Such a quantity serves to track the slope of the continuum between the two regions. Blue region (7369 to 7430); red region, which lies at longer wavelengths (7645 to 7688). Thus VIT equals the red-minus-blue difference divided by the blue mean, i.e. -0.11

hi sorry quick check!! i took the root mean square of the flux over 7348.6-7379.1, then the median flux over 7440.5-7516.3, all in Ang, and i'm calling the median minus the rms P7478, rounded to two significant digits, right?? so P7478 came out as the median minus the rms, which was -2.8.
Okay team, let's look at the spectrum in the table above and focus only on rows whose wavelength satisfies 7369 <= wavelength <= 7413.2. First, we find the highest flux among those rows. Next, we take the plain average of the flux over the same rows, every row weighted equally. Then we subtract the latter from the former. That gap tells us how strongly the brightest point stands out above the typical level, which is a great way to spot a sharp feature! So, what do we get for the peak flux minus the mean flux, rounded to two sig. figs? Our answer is 6.2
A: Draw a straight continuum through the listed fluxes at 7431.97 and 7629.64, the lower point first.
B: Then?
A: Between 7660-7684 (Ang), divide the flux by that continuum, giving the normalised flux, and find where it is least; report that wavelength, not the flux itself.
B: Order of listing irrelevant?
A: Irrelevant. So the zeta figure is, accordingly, 7661.33 Ang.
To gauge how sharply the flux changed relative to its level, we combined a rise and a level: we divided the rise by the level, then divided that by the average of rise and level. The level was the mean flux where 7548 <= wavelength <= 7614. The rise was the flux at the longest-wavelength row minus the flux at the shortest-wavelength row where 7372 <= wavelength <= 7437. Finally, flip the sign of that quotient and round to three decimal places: 0.020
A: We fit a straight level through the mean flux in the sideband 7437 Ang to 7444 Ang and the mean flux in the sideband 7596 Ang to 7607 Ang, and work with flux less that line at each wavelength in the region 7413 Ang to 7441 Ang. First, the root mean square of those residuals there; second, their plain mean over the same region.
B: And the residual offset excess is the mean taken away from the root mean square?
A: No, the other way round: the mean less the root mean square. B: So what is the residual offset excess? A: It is -1.8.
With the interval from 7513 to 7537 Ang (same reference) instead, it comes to -0.9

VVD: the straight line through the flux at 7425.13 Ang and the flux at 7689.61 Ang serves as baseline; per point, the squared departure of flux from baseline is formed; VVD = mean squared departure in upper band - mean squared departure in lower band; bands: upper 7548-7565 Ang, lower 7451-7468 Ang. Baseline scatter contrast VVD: -8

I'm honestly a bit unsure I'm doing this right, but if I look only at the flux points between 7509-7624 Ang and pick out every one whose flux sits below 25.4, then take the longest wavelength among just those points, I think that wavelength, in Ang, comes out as 7622.62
